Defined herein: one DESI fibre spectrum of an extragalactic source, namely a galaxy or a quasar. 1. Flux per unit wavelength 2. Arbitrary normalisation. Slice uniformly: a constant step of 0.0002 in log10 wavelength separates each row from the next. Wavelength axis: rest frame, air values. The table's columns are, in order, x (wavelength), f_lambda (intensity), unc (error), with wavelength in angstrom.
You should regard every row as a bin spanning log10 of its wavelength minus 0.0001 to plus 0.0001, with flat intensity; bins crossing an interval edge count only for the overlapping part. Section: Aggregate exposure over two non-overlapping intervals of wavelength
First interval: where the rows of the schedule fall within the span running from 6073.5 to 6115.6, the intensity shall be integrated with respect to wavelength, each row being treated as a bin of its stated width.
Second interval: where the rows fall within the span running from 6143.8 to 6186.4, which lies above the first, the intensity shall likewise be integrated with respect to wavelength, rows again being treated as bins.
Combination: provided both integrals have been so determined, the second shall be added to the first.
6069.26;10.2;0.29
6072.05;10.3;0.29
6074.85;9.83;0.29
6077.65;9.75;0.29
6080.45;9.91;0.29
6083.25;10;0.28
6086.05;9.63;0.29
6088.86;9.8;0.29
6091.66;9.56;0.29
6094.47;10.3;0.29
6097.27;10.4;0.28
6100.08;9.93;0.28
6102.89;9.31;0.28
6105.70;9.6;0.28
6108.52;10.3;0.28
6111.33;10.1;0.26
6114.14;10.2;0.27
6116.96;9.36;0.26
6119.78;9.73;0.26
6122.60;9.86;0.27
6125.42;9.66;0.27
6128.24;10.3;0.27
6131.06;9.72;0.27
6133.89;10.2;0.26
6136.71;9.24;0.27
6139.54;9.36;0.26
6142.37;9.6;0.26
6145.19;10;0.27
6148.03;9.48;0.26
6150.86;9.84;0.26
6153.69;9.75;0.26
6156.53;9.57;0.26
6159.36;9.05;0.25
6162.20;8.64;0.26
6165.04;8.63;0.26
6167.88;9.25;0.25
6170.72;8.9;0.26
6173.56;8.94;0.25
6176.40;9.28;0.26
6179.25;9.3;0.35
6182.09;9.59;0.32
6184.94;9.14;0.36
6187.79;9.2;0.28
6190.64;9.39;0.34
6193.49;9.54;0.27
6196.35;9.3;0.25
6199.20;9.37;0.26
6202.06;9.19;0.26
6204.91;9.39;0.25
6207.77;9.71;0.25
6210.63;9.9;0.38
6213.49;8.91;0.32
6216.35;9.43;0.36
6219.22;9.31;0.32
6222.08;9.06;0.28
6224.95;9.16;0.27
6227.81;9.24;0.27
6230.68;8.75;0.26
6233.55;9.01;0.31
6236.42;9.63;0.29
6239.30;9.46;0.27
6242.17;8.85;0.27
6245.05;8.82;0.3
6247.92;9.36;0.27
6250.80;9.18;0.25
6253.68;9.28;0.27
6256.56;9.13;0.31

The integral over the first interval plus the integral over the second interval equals 812.8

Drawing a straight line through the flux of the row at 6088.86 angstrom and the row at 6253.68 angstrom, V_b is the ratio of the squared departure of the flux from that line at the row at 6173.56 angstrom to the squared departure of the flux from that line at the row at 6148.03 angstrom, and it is 19.8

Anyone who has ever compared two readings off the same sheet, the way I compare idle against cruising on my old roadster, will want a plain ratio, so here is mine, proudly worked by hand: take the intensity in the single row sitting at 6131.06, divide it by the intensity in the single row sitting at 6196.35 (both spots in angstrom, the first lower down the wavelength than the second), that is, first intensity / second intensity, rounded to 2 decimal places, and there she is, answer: 1.05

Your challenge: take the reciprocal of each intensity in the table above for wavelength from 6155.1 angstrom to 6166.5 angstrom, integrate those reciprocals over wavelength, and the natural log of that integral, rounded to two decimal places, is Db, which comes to 0.24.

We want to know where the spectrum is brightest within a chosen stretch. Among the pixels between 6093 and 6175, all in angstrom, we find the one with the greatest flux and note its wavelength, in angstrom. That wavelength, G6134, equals 6097.27 angstrom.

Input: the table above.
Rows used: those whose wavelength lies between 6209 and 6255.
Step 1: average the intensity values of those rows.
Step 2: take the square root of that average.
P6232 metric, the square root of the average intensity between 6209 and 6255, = 3.03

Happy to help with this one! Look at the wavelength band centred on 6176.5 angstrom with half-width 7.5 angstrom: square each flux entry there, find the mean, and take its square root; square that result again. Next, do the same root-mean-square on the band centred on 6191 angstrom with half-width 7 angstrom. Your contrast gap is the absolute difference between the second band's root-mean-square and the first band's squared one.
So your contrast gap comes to 75.4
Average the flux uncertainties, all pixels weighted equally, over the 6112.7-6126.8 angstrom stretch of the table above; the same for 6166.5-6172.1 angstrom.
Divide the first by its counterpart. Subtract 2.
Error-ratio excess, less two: -0.96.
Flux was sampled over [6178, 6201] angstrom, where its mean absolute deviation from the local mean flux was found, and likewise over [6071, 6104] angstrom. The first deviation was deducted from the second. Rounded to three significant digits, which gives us 0.128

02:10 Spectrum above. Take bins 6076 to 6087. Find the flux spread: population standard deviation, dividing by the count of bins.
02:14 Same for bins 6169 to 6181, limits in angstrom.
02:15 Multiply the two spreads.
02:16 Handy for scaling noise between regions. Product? 0.026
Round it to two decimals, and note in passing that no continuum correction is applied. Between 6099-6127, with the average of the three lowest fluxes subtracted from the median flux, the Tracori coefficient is 0.37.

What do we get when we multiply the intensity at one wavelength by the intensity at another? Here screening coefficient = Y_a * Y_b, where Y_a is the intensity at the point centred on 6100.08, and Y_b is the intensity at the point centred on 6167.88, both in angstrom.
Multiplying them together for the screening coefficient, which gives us 92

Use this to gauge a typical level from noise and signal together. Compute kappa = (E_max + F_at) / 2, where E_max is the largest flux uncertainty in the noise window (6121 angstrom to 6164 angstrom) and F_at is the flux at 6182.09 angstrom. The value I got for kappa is 4.93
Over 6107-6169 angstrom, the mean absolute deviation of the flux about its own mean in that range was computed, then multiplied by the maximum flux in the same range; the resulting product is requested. 3.85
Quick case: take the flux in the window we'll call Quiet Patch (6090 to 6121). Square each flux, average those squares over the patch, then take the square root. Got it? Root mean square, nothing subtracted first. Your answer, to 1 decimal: 9.9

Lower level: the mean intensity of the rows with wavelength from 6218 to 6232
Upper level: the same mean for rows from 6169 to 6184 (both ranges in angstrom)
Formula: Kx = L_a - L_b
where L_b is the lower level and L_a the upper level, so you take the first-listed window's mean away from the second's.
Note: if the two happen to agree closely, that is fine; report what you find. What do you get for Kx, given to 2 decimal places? 0.10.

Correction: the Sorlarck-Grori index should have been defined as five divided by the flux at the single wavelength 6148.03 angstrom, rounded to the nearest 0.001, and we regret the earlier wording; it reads 0.527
